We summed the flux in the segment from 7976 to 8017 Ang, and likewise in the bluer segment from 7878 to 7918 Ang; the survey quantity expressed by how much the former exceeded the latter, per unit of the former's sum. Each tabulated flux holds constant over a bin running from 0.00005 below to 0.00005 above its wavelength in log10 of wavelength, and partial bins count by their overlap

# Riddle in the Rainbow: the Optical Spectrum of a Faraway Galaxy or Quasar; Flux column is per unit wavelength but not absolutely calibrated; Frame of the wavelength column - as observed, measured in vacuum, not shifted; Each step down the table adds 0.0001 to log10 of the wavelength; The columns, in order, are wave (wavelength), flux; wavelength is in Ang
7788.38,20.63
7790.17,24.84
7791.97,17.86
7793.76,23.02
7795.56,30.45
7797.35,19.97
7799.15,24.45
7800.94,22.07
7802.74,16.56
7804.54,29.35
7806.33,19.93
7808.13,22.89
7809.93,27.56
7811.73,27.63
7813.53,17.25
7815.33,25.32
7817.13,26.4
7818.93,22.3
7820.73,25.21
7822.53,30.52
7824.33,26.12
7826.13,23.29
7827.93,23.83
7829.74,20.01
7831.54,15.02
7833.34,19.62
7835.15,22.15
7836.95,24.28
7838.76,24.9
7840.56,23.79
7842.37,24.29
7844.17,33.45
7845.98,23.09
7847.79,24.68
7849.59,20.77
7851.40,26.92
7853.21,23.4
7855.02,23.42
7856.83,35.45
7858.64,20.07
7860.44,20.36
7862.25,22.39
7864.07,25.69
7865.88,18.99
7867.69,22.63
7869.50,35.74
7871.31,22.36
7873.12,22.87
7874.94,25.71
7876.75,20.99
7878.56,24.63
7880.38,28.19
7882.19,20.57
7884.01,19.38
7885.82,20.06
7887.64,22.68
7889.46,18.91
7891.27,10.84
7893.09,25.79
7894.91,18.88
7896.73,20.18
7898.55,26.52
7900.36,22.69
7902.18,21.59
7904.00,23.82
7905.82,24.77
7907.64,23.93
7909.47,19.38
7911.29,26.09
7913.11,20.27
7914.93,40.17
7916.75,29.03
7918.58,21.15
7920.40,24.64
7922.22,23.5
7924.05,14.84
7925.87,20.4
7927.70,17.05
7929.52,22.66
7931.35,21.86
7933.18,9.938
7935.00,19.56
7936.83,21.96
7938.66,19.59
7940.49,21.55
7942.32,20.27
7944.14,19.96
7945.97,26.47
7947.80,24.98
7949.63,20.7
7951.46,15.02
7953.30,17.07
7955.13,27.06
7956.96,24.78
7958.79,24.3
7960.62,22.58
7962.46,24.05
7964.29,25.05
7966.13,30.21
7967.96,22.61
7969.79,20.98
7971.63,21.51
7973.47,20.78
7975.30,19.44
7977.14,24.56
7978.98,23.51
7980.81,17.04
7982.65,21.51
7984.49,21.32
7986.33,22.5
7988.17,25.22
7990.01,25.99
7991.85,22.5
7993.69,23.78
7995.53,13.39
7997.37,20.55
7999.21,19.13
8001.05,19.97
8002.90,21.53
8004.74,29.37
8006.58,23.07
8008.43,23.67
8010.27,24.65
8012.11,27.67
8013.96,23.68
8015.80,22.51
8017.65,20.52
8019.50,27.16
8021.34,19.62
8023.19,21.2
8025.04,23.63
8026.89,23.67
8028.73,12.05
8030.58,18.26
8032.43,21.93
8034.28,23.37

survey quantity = -0.02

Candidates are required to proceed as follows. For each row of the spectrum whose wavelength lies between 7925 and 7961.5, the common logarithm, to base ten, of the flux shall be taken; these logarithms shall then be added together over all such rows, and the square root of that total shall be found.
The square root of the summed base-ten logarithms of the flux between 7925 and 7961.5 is 5.12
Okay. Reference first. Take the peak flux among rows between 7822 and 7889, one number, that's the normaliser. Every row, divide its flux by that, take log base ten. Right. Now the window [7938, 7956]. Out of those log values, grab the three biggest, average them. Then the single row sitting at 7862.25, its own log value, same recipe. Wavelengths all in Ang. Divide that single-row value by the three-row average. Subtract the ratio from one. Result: -0.5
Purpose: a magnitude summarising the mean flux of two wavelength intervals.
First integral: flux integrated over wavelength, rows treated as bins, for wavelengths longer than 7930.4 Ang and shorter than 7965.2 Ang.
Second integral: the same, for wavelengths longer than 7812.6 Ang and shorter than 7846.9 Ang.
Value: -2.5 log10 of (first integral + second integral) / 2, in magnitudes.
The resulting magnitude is -7.23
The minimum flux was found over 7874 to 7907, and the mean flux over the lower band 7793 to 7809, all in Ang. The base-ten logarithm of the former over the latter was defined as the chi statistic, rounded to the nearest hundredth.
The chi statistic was -0.33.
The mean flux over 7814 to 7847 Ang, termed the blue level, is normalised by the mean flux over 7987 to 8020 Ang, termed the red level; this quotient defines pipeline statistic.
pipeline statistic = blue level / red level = 1.05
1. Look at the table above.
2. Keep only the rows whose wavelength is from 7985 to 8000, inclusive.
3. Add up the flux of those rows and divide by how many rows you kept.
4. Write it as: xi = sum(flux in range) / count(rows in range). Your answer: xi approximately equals 21.6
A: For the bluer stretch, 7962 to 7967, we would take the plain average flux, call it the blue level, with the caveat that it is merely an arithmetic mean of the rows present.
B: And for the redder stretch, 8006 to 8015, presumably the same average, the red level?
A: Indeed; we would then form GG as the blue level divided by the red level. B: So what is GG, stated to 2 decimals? 1.08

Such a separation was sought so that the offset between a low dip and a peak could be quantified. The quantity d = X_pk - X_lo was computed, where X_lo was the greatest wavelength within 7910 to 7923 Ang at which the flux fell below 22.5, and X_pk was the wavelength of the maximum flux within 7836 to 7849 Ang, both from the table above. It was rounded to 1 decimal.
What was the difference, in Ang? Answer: -74.4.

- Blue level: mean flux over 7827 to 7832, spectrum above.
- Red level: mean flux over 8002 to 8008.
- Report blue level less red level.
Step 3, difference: -5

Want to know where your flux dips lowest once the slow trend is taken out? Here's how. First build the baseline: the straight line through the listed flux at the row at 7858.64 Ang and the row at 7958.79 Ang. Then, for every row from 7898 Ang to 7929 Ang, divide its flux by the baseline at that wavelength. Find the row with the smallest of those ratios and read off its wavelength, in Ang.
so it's 7924.05 Ang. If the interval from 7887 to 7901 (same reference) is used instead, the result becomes 7891.27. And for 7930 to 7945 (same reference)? 7933.18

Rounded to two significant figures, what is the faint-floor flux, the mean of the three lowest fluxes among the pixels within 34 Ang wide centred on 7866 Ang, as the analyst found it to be 20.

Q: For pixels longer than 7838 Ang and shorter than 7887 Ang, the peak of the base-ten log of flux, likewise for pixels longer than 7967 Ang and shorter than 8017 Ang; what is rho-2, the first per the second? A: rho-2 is 1.06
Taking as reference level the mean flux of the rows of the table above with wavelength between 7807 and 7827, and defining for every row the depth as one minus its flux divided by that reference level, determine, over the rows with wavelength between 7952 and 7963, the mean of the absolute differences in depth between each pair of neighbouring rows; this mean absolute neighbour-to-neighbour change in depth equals 0.128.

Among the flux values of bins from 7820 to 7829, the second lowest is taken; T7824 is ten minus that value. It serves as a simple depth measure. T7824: -13.8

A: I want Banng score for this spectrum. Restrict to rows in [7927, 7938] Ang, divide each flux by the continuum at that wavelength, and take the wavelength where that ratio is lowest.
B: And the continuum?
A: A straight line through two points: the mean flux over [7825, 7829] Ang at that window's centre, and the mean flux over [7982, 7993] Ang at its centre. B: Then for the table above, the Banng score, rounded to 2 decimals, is 7933.18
